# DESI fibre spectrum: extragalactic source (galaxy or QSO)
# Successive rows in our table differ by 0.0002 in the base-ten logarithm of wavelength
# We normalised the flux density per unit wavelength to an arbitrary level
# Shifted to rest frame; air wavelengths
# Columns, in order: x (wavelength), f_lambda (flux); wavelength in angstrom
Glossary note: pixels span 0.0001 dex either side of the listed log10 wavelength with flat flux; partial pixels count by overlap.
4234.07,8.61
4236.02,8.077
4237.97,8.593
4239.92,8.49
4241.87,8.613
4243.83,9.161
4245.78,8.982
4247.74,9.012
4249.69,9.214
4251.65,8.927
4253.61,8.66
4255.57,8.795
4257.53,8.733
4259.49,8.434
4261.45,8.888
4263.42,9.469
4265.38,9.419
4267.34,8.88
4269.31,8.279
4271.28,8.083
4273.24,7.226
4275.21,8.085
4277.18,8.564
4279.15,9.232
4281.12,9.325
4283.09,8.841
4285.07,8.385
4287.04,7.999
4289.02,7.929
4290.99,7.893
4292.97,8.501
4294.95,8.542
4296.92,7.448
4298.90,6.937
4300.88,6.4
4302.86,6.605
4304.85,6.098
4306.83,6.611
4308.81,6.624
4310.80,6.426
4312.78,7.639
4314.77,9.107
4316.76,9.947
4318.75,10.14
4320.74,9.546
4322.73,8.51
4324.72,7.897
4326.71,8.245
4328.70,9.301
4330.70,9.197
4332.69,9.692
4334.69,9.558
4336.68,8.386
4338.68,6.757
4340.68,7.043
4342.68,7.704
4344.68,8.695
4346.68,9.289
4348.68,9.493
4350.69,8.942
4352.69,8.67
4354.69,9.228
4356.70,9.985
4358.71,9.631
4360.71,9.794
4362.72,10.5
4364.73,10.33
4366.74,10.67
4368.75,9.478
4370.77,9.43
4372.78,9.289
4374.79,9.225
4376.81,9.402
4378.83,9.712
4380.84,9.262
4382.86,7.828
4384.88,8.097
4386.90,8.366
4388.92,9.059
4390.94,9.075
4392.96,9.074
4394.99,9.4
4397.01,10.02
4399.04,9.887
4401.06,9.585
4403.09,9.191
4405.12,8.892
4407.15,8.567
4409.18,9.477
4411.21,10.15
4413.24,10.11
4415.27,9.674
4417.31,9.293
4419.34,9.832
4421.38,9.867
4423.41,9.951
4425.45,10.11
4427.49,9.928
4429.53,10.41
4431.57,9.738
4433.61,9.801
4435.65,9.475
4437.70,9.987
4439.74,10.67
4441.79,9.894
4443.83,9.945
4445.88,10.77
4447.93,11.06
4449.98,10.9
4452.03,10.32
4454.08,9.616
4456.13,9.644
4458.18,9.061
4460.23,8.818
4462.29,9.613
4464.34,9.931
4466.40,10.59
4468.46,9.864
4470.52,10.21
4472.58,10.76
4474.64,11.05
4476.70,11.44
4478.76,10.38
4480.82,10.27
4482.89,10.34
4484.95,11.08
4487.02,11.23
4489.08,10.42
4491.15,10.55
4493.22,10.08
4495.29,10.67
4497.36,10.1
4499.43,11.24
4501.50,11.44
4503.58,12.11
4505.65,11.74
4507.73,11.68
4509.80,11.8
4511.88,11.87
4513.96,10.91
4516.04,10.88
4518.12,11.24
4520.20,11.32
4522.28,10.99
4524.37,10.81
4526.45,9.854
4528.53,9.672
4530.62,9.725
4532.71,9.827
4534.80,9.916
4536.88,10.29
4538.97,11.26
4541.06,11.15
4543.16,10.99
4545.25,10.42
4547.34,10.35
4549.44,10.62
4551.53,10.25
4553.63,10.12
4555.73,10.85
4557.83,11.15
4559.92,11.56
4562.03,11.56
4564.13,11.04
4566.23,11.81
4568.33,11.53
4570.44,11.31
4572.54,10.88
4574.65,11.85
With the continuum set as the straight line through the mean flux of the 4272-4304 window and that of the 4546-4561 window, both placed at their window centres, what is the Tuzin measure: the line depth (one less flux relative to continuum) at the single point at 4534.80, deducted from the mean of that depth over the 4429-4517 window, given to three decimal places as -0.121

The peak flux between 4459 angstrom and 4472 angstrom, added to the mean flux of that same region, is 20.4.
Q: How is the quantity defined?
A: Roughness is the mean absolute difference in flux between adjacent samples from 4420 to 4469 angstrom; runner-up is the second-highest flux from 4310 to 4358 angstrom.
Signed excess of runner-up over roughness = 9.6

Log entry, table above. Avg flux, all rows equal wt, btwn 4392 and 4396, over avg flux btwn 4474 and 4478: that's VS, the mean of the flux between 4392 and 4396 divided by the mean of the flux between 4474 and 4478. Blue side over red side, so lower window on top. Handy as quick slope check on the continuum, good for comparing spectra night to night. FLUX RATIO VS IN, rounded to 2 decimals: 0.82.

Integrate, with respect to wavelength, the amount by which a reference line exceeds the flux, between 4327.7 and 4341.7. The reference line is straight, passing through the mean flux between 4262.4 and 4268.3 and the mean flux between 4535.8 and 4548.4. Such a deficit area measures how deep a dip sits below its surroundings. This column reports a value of 15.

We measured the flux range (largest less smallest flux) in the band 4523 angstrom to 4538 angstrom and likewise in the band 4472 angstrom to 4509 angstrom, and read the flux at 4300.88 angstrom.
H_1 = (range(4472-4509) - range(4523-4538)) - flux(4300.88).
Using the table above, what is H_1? -5.5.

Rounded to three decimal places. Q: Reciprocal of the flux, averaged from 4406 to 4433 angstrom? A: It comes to 0.103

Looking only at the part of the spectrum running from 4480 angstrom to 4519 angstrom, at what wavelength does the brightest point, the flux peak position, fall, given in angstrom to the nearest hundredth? 4503.58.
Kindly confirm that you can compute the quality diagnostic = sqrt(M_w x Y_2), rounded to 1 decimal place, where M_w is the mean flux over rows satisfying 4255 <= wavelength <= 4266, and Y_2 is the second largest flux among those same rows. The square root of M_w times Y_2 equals 9.2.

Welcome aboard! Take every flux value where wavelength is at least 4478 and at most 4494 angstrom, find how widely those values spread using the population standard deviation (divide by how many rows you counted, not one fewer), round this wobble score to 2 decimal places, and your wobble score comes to 0.38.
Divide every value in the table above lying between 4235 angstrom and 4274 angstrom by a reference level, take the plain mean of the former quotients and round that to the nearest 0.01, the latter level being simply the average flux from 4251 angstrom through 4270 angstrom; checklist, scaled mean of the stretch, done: 0.98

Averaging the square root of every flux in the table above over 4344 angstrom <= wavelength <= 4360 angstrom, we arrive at 3.04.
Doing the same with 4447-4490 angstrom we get 3.21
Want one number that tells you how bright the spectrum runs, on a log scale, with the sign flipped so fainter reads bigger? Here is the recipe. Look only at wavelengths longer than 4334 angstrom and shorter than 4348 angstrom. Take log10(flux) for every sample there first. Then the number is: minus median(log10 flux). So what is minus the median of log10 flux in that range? -0.92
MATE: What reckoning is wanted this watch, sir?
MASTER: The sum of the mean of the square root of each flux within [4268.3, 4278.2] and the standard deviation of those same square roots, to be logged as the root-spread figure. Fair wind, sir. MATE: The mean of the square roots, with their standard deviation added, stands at 2.92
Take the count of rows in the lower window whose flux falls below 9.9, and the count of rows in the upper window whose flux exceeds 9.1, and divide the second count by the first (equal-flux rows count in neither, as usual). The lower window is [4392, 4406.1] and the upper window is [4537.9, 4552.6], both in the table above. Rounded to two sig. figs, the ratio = 1.2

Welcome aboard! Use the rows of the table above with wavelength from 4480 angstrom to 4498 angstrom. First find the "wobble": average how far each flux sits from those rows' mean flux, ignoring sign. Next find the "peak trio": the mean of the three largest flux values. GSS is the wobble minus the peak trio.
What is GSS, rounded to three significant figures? -10.7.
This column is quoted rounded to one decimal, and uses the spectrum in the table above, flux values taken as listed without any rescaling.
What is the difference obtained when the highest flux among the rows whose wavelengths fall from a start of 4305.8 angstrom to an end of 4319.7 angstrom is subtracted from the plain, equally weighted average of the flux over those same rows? -2.1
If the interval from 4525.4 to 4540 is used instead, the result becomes -1.2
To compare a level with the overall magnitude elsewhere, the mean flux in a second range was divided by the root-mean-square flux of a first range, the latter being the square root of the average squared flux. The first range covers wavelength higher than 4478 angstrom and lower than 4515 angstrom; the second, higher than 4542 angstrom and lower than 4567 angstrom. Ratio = 0.99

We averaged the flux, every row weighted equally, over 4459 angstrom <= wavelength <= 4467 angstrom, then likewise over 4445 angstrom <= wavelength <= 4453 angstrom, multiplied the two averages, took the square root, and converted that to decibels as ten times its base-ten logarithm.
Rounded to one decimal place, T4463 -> 10.1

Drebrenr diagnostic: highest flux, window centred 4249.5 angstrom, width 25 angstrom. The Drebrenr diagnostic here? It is 9.214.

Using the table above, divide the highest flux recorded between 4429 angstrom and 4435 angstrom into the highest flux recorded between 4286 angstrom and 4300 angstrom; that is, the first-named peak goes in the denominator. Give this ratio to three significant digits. 0.821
